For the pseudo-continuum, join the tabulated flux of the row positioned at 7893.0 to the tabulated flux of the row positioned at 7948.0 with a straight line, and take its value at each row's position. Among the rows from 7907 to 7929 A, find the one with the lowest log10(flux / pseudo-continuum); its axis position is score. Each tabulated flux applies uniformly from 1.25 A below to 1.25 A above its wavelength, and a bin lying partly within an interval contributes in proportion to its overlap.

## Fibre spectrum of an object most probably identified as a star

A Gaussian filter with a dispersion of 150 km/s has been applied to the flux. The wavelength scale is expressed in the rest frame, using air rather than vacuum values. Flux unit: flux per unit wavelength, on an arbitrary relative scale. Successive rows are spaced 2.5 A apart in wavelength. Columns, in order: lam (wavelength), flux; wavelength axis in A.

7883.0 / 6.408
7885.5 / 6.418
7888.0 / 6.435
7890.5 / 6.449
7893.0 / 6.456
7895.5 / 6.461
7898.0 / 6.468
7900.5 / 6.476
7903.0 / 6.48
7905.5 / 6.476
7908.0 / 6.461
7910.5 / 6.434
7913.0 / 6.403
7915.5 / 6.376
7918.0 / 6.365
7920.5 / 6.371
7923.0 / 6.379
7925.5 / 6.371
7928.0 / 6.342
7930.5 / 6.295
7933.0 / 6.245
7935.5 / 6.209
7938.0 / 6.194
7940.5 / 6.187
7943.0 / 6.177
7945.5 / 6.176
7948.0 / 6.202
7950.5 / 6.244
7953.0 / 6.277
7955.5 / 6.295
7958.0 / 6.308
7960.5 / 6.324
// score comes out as 7915.5 A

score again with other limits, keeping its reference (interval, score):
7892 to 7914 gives 7893.0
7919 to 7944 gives 7938.0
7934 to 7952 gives 7938.0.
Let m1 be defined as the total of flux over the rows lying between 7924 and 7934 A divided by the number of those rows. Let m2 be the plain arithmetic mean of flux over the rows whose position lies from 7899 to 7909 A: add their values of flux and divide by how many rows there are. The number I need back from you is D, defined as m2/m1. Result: 1.03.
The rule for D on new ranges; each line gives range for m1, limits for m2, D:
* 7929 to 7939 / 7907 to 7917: 1.03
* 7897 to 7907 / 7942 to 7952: 0.96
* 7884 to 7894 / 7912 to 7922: 0.99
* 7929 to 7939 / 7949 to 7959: 1.01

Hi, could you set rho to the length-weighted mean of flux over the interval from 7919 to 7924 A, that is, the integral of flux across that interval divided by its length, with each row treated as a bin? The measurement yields 6.37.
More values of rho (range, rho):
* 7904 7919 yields 6.42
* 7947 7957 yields 6.26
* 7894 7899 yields 6.46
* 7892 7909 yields 6.47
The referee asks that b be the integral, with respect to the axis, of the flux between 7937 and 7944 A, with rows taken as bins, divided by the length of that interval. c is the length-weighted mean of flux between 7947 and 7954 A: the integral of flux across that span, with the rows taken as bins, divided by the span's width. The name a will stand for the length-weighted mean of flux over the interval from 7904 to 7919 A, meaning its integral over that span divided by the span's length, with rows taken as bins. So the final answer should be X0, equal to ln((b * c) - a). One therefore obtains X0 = 3.47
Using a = 6.42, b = 6.19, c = 6.24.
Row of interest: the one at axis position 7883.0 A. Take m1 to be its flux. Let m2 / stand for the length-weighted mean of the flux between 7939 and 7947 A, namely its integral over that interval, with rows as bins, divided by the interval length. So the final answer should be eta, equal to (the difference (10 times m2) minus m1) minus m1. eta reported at 49.0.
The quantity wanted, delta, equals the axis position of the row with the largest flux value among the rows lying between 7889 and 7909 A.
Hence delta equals 7903.0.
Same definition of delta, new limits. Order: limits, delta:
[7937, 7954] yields 7953.0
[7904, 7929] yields 7905.5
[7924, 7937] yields 7925.5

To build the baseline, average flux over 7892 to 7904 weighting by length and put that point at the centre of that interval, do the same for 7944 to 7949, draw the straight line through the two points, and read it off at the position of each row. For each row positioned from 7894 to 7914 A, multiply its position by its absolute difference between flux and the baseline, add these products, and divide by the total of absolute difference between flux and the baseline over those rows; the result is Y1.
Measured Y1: 7905.7 A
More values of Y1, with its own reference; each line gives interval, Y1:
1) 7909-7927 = 7919.8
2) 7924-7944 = 7933.5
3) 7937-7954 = 7947.8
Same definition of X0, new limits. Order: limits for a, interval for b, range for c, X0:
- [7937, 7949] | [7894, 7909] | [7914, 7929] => 3.56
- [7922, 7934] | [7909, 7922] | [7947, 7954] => 3.51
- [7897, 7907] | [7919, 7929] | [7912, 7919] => 3.53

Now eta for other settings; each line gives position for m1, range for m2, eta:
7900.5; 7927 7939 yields 49.6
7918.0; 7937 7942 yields 49.2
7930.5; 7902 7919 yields 51.7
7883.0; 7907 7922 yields 51.2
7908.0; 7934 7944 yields 49.0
